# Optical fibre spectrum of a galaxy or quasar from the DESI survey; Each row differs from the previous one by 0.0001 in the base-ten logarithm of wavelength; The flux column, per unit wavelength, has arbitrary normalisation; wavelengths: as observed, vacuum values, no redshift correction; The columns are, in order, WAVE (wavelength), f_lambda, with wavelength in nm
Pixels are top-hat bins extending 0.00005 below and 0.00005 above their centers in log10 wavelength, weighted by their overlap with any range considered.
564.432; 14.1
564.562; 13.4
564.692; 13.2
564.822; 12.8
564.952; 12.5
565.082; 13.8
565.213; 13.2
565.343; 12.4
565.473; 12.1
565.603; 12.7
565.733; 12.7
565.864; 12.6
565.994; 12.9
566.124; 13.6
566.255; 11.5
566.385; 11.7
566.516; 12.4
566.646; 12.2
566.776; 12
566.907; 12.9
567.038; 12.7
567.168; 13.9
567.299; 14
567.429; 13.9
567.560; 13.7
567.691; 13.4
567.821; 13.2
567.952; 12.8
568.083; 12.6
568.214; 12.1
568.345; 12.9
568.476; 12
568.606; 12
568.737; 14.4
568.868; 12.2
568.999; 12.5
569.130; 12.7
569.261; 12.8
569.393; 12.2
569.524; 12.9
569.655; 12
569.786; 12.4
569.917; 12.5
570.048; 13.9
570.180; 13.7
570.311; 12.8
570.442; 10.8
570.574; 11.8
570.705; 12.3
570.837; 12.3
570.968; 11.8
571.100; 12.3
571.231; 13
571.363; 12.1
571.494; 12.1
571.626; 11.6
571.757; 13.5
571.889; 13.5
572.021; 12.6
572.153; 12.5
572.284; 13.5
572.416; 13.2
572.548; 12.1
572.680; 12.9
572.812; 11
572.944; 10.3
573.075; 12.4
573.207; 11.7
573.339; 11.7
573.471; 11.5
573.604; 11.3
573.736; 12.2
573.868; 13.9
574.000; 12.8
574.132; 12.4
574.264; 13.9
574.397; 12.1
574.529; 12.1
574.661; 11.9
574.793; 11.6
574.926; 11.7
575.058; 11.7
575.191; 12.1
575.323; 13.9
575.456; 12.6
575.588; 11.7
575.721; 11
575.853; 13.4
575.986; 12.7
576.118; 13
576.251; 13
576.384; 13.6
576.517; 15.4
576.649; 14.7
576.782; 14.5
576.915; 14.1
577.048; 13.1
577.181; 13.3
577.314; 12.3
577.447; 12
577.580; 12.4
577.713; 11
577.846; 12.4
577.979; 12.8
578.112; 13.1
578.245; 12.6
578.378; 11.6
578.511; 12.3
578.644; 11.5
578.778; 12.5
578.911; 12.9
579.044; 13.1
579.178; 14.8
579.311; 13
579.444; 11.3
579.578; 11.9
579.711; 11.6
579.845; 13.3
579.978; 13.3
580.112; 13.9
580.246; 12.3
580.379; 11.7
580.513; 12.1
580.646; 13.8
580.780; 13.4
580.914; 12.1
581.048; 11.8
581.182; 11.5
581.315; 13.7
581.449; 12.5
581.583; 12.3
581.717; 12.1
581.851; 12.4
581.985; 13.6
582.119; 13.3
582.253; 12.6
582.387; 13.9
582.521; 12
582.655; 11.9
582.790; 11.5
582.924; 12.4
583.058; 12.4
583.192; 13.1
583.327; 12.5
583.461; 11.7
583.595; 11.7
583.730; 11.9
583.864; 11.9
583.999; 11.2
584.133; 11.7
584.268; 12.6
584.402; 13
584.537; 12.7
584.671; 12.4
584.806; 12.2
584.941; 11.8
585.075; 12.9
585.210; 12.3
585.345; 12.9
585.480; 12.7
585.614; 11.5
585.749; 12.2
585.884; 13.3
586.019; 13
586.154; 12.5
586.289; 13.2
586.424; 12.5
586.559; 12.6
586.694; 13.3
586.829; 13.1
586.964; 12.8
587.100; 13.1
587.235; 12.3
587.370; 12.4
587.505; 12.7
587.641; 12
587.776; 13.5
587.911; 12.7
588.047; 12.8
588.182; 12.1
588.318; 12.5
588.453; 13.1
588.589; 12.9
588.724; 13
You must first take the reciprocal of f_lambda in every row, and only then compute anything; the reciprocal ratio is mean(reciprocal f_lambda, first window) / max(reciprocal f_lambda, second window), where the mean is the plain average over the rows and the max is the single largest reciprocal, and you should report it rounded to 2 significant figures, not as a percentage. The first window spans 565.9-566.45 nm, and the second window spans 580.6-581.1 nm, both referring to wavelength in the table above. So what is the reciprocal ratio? 0.95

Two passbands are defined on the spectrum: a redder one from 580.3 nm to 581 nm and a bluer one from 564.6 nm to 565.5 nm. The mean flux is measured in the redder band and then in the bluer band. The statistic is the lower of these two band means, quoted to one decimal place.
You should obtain 12.6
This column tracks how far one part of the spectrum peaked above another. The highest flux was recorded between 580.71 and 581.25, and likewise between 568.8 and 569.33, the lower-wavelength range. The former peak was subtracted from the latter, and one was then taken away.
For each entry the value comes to -1.6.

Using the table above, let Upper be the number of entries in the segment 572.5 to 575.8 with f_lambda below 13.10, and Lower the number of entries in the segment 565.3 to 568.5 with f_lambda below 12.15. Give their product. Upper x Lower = 132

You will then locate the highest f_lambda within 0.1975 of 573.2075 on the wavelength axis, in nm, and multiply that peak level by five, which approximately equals 62.0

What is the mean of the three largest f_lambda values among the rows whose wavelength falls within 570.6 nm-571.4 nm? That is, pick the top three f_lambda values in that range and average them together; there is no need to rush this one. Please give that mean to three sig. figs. 12.5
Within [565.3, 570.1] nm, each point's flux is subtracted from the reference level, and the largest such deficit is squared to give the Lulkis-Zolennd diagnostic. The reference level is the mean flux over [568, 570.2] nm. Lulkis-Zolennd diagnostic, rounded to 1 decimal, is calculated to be 1.4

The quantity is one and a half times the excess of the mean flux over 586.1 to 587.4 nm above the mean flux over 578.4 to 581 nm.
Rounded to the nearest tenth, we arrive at 0.2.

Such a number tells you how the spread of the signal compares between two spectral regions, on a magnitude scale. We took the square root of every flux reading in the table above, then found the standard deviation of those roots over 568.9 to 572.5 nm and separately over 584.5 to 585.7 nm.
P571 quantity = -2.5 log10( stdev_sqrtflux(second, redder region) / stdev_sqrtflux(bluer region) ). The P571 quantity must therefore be 0.4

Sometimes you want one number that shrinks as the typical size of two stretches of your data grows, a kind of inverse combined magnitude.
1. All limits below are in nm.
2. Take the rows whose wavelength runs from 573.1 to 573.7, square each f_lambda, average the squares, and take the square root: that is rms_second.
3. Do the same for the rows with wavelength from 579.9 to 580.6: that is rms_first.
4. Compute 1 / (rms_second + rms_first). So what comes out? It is 0.0413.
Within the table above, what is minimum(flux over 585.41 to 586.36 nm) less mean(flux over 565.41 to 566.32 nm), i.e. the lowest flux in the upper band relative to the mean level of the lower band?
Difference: -1.09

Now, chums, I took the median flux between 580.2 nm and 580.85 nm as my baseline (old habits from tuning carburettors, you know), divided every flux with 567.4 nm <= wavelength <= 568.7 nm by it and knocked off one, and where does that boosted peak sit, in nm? 567.429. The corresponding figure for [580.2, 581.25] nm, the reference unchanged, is 580.646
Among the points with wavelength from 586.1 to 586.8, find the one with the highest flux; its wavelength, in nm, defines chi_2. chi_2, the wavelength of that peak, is 586.694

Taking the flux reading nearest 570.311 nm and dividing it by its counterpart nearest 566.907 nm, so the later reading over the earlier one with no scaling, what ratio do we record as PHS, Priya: 0.99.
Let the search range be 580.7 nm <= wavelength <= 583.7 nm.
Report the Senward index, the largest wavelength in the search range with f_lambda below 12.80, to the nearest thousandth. 583.595 nm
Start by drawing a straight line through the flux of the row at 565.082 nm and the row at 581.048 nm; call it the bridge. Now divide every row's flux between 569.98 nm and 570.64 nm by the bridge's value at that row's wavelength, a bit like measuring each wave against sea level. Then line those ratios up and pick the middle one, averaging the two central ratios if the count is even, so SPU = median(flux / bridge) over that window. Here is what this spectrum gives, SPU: 0.97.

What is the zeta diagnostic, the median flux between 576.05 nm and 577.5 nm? 13.3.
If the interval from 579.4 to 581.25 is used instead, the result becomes 12.1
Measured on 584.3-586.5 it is 12.6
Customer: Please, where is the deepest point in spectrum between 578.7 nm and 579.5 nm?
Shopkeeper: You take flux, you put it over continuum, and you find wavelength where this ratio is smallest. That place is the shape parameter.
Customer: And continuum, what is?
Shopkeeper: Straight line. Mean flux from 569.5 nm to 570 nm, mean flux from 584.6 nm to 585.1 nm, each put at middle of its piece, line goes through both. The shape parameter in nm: 579.444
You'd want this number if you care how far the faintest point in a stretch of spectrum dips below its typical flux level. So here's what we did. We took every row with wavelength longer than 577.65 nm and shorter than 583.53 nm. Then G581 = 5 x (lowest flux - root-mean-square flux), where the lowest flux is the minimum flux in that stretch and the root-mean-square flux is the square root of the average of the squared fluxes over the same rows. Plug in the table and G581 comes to -7.8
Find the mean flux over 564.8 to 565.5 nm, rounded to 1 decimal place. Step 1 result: 12.8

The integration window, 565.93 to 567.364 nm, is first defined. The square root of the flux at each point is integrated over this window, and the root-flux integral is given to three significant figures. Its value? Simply 5.11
